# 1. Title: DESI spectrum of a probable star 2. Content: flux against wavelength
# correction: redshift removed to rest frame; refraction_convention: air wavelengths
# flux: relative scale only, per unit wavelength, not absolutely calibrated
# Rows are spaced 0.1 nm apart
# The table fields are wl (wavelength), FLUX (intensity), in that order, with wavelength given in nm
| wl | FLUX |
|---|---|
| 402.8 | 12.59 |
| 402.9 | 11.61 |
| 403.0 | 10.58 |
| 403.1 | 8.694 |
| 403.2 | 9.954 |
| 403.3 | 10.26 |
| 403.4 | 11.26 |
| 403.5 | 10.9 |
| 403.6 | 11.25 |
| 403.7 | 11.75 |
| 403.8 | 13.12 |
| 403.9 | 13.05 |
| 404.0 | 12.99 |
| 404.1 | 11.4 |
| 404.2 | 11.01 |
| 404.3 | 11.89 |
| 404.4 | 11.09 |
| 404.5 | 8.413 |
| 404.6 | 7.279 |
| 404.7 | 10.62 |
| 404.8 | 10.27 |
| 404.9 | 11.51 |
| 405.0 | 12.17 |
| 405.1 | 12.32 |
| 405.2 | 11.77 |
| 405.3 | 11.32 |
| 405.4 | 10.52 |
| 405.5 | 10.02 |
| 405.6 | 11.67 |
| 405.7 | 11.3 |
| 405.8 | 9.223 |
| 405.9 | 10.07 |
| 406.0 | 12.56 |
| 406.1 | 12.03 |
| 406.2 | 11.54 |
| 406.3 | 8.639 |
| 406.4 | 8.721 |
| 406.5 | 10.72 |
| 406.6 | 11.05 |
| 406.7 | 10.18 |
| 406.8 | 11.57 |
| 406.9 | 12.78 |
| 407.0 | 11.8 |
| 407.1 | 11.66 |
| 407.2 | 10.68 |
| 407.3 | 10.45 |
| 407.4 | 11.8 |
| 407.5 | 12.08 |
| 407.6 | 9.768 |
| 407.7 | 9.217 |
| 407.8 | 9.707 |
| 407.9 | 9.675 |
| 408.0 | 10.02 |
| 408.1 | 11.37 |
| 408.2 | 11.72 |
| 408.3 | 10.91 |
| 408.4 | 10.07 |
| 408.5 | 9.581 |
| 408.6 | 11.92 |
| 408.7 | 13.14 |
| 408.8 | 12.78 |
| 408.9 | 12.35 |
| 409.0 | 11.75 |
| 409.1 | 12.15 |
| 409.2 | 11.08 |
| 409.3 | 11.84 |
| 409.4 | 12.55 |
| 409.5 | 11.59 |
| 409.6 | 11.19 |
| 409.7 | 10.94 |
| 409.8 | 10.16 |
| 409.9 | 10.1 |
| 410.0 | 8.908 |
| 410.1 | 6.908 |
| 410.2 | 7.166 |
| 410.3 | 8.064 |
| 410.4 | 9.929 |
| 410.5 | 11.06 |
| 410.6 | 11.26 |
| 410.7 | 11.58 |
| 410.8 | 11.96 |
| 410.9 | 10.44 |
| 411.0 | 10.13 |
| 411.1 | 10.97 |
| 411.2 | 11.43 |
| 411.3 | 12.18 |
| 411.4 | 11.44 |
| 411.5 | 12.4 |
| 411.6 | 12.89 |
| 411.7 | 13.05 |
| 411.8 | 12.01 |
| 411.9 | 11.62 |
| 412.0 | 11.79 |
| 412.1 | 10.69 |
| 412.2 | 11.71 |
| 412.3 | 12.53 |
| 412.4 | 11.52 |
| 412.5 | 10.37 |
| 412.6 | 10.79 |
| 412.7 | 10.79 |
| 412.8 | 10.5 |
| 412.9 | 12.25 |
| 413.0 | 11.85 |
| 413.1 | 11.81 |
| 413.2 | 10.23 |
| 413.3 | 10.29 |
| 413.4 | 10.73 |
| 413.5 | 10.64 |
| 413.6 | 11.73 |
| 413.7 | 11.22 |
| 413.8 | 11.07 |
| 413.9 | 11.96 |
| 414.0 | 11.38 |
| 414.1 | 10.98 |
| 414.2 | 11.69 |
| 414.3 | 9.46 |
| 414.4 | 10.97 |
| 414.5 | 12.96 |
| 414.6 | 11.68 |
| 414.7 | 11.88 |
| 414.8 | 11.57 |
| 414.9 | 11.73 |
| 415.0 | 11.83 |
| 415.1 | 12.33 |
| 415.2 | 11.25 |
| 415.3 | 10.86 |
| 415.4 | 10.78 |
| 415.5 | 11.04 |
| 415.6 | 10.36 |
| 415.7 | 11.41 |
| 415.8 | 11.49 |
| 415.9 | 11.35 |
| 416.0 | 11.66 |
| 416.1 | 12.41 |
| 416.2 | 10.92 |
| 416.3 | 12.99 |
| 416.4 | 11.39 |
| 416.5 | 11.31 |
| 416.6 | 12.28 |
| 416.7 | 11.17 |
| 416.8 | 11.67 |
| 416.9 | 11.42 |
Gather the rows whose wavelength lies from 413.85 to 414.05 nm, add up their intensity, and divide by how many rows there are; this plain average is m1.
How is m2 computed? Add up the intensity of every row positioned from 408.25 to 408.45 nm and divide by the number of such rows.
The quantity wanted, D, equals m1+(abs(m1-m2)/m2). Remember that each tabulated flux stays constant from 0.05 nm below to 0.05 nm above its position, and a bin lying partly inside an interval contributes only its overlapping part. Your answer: 11.8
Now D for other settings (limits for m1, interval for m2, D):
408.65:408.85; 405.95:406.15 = 13.0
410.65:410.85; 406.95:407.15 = 11.8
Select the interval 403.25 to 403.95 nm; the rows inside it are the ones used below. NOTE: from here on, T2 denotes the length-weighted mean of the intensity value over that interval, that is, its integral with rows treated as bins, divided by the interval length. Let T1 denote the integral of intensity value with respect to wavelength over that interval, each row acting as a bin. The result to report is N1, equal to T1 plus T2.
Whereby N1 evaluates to 19.81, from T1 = 8.16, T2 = 11.7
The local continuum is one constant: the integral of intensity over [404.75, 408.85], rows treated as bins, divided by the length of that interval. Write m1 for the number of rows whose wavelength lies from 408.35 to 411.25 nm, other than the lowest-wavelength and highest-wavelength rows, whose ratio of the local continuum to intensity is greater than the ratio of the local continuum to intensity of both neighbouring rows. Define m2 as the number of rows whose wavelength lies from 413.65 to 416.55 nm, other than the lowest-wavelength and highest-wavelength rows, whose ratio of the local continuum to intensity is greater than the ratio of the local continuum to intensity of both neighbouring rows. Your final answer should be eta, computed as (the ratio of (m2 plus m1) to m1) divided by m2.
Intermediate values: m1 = 5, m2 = 9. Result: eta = 0.311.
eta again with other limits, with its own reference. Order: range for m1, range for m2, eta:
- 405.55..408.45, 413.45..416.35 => 0.278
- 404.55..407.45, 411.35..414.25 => 0.292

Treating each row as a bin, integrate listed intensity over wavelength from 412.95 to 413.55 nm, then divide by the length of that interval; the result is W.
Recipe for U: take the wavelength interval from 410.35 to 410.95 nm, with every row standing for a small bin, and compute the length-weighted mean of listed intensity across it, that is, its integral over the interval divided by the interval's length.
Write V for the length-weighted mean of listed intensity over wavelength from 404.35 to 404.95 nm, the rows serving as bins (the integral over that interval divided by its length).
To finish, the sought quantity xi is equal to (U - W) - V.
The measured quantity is -9.8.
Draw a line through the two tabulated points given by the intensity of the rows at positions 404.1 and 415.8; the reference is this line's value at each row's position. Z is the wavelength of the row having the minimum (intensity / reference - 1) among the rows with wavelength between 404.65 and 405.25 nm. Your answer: 404.8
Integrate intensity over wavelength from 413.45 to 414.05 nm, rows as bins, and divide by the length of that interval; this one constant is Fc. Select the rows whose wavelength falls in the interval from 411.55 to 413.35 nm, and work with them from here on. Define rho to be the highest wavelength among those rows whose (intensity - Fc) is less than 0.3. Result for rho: 413.3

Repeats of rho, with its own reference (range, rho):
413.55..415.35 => 415.3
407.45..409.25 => 409.2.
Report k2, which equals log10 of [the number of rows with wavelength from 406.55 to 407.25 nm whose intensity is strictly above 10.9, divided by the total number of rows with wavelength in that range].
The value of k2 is -0.15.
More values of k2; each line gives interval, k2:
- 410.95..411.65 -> -0.07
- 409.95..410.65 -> -0.54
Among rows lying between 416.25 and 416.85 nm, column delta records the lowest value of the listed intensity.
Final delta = 11.17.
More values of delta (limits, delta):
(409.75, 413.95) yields 6.908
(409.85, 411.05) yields 6.908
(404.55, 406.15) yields 7.279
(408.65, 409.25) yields 11.08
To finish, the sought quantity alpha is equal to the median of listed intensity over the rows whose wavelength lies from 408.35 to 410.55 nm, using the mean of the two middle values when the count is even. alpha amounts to 11.1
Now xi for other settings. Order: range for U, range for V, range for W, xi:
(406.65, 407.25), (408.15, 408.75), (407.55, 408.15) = -9.7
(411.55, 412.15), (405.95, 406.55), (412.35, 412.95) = -9.7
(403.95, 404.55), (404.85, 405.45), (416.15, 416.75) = -12.1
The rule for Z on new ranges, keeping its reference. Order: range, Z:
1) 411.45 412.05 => 411.9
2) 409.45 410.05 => 410.0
